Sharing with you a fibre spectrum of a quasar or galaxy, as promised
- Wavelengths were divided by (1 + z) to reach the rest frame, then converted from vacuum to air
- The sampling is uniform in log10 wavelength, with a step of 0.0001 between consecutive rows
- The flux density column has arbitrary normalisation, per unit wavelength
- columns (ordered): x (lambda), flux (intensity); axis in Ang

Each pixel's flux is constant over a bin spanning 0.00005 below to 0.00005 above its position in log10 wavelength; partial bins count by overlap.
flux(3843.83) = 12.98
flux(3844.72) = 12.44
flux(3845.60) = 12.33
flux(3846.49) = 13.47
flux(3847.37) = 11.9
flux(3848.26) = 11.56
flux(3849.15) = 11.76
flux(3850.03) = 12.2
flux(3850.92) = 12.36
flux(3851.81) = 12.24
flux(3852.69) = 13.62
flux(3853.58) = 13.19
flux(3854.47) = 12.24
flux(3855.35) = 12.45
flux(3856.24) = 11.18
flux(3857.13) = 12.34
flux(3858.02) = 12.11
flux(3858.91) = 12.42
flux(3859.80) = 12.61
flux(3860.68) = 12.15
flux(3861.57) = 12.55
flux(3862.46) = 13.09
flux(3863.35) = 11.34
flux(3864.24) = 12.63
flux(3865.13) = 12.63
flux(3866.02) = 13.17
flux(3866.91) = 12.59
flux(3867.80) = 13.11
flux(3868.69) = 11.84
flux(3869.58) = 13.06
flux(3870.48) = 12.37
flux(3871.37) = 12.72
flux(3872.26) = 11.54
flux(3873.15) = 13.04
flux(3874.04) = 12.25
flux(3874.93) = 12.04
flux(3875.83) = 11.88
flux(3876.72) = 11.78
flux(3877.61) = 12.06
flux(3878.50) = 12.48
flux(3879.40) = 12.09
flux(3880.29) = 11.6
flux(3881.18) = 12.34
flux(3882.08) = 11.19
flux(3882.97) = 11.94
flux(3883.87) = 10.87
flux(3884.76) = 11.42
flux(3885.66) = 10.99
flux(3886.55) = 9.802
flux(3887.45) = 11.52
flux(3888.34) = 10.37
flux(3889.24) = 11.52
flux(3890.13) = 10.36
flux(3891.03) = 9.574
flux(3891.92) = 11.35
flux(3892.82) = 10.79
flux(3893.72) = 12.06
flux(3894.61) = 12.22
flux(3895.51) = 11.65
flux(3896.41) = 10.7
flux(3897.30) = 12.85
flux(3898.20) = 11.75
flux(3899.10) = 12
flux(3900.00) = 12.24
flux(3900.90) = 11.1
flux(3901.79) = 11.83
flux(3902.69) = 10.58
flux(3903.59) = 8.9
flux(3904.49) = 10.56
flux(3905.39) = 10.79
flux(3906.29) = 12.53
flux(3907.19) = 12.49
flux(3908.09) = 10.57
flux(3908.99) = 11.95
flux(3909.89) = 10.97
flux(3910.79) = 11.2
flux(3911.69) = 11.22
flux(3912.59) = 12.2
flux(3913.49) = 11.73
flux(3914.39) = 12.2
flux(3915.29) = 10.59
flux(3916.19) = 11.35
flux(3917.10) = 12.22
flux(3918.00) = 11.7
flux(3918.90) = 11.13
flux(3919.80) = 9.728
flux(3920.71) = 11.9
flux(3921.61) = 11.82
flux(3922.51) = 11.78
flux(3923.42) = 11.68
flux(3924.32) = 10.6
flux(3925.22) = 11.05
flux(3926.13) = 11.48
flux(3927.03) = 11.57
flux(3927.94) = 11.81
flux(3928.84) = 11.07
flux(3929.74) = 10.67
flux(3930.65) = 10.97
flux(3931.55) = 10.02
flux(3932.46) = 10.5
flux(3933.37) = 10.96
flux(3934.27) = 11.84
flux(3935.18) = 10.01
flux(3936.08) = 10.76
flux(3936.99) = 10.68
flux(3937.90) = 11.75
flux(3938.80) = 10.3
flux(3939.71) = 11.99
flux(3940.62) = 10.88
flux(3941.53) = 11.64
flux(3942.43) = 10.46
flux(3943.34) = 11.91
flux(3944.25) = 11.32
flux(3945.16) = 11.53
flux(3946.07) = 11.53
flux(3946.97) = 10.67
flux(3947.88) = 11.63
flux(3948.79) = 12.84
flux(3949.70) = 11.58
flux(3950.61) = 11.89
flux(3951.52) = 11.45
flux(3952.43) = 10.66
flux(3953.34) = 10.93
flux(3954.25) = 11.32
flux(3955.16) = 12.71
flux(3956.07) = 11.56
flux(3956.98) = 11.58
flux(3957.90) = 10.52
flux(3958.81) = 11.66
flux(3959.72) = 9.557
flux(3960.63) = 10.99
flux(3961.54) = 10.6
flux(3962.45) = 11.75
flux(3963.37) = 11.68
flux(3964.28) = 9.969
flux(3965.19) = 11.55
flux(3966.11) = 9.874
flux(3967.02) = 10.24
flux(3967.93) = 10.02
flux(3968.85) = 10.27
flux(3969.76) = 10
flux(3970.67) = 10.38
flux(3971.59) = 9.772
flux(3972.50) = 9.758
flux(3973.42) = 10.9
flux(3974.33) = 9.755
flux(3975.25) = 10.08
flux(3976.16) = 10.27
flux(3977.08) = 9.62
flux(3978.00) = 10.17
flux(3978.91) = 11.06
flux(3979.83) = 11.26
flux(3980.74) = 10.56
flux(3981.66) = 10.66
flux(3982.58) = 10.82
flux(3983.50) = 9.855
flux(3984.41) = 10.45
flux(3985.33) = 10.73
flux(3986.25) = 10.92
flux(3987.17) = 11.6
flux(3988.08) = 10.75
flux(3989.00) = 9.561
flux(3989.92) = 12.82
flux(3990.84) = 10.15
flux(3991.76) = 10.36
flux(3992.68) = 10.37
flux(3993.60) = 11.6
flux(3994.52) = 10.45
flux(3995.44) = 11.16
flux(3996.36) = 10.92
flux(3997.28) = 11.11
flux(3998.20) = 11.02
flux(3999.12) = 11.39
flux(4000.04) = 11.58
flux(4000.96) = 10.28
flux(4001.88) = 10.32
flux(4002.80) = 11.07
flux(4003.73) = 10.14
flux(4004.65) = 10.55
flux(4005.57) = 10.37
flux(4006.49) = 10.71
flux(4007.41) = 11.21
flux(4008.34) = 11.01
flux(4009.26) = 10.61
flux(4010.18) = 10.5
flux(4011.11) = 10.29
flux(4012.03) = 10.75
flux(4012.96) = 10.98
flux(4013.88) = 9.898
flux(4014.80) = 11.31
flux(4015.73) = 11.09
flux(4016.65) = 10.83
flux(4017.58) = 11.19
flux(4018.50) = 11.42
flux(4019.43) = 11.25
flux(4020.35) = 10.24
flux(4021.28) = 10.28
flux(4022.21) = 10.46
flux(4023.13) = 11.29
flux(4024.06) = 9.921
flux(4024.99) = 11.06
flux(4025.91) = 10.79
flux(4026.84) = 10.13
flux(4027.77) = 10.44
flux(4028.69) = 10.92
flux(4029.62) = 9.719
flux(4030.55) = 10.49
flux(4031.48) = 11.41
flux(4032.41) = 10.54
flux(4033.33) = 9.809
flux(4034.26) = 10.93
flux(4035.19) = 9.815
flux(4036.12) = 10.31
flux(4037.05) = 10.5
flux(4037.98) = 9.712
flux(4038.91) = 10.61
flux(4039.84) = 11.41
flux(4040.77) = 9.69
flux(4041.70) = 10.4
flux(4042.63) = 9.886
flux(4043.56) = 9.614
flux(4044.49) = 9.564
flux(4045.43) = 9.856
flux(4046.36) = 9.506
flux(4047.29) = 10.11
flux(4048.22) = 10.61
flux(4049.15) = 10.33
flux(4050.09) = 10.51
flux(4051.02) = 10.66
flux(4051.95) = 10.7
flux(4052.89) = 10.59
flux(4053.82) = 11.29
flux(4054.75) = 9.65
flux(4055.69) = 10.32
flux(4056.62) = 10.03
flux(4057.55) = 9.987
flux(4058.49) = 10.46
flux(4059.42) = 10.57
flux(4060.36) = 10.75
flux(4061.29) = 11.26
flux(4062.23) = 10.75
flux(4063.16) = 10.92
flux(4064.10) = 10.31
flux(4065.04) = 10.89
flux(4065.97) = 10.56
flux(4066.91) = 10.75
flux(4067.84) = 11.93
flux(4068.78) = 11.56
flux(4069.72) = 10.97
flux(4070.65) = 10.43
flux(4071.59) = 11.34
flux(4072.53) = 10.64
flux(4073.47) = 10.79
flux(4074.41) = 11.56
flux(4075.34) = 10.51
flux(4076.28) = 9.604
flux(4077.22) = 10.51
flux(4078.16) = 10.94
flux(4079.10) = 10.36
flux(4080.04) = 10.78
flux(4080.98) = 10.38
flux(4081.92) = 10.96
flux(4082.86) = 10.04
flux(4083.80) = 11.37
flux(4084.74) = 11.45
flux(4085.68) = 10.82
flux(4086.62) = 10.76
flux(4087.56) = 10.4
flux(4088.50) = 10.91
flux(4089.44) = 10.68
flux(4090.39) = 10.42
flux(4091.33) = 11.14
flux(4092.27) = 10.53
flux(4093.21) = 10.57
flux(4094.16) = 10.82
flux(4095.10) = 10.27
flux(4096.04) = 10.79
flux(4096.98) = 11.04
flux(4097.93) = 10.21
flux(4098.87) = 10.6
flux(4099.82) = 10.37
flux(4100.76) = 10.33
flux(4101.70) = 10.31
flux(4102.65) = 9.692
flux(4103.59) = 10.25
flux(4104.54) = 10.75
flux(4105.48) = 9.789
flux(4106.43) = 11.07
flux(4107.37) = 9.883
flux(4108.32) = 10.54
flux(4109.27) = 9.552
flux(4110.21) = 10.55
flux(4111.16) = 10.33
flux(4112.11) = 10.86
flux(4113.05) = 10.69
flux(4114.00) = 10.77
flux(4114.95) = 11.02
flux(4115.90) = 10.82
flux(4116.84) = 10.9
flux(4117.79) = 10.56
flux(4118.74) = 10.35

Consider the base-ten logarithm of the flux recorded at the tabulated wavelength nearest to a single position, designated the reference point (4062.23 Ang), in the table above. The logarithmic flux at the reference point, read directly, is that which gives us 1.03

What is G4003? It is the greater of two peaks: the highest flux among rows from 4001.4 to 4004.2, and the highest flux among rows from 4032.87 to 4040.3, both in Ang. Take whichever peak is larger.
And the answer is 11.4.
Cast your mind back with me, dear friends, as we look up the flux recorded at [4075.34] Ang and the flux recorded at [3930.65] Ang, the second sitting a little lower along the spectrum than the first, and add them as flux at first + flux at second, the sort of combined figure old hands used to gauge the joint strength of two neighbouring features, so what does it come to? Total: 21.5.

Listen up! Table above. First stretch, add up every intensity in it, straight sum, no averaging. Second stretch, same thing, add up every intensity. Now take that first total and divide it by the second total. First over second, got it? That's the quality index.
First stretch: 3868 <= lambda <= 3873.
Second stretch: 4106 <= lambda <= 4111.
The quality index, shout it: 1.19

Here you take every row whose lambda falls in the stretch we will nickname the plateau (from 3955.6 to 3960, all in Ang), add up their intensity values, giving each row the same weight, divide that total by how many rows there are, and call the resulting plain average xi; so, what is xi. 11.0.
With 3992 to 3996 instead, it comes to 10.9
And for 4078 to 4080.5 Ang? 10.7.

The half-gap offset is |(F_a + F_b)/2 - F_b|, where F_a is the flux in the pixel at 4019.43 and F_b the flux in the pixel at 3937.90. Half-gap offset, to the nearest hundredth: 0.25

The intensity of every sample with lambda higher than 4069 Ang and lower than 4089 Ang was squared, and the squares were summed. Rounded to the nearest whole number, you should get 2426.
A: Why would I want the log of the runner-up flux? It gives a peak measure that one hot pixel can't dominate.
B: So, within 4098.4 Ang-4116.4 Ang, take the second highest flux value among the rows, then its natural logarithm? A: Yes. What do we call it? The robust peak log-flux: 2.40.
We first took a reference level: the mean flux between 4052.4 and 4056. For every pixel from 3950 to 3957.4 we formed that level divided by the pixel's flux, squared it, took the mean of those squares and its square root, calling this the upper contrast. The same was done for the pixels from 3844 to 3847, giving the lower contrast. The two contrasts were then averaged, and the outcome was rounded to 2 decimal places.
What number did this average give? 0.87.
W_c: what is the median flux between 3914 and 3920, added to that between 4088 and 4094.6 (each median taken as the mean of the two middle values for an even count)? 22.0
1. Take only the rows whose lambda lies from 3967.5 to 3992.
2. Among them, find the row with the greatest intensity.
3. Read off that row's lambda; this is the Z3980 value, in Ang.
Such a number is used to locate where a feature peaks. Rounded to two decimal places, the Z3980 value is 3989.92 Ang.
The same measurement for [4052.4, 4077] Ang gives 4067.84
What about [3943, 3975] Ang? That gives 3948.79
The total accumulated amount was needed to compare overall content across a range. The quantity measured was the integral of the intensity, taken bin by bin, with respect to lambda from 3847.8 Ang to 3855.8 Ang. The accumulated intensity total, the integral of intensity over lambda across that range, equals 99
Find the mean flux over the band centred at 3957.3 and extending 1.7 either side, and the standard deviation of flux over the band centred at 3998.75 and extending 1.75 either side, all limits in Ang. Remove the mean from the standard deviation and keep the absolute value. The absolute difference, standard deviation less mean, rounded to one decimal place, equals 11.1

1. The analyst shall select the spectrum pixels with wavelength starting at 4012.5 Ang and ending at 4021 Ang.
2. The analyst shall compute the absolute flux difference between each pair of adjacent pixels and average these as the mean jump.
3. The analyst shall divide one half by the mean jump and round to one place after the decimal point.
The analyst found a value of 0.8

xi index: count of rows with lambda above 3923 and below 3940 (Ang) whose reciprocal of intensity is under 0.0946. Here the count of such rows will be 15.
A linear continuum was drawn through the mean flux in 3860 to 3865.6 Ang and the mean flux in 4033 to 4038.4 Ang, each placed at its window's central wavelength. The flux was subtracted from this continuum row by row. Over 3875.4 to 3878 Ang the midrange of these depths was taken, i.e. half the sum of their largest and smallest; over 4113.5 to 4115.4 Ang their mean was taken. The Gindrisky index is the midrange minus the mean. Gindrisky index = 2.0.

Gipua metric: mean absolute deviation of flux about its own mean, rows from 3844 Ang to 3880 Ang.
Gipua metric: 0.43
